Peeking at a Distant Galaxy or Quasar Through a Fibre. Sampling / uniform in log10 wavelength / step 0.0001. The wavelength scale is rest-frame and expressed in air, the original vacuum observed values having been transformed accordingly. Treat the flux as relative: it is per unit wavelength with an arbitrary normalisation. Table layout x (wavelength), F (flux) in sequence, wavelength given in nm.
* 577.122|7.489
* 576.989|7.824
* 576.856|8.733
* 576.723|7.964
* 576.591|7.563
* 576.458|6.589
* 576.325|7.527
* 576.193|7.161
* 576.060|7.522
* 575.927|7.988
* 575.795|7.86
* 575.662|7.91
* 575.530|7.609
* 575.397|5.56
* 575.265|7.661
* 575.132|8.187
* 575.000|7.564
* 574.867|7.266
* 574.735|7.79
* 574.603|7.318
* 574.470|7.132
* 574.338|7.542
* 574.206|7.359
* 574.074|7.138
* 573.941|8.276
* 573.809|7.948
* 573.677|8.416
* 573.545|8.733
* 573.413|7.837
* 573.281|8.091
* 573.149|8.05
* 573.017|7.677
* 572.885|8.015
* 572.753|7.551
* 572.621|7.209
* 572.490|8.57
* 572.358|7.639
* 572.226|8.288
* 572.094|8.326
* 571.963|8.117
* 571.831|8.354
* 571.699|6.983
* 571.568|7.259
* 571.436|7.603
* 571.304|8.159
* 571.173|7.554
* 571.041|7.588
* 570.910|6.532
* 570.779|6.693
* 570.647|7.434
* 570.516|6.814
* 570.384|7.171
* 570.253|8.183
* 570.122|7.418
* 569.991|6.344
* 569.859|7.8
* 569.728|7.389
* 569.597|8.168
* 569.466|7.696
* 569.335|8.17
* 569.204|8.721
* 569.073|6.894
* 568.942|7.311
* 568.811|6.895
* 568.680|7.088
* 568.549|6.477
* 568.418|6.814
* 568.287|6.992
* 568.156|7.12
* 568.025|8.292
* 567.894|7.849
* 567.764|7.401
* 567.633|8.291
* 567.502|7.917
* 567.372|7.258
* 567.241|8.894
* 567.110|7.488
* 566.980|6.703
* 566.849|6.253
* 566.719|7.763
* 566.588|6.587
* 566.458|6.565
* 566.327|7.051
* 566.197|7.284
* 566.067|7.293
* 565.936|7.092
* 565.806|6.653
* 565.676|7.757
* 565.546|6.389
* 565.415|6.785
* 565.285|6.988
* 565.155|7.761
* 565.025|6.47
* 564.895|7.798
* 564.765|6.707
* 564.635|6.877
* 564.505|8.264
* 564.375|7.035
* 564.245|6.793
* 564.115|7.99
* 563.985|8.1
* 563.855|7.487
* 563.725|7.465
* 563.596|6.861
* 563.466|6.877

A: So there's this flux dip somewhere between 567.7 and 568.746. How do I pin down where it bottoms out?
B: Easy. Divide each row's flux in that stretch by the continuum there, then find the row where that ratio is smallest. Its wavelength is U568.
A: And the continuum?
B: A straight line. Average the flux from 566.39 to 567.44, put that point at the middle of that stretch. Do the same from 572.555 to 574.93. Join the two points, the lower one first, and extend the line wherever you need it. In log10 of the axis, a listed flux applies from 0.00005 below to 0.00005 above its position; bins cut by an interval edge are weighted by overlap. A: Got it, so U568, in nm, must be 568.549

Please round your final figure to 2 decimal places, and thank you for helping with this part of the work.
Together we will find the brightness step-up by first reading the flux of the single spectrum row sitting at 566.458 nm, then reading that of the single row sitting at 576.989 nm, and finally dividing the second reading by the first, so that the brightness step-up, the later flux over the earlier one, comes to 1.19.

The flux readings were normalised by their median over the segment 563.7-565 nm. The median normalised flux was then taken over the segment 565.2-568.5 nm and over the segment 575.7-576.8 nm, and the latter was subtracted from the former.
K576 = -0.057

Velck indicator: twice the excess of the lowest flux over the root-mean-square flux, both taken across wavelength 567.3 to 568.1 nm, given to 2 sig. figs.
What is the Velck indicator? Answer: -1.2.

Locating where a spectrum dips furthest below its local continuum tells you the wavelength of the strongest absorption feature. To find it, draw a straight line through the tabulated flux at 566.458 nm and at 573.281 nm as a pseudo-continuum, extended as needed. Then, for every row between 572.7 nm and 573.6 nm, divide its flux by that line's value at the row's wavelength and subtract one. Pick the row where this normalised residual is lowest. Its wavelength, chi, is 572.753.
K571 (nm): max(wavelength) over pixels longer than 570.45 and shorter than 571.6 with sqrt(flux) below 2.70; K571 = 571.568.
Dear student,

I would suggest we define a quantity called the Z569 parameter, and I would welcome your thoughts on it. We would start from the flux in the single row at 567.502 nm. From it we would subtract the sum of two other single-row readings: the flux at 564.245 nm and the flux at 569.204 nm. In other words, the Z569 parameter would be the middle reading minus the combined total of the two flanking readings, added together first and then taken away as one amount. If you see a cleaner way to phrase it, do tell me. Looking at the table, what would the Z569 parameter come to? -7.6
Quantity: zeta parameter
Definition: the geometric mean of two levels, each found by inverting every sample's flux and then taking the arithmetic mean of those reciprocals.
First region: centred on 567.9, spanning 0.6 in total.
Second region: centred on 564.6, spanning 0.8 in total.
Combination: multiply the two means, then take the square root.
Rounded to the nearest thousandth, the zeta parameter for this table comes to 0.134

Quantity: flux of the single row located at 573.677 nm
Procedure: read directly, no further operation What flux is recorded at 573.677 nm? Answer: 8.416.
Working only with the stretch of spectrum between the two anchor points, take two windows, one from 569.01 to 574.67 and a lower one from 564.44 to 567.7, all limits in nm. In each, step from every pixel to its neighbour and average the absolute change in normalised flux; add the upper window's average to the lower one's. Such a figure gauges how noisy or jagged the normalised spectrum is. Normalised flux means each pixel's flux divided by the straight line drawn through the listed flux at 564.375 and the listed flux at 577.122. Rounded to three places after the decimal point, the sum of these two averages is 0.188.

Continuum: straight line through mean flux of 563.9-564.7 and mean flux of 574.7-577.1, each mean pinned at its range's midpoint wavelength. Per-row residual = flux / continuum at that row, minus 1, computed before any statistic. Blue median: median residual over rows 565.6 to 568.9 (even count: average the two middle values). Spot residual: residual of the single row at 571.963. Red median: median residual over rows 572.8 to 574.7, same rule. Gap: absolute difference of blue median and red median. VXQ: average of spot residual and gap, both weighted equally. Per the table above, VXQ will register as 0.087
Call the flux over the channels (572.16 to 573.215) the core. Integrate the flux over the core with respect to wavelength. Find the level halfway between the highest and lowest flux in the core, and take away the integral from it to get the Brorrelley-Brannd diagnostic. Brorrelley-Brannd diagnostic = -0.42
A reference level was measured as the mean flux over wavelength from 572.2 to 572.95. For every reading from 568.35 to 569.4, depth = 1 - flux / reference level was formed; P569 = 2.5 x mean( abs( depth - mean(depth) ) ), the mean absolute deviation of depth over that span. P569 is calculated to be 0.184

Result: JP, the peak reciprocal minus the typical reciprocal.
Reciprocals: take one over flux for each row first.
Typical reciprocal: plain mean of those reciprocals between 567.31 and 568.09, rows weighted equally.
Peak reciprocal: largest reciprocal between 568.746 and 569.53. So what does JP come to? 0.017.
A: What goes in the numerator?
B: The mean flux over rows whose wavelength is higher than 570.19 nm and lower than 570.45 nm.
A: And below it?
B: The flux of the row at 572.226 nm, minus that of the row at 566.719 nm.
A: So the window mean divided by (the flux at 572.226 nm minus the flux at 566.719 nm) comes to 15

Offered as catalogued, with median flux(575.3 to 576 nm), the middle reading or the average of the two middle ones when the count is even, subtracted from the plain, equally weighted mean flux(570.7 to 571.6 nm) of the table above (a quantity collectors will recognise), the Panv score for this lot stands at -0.52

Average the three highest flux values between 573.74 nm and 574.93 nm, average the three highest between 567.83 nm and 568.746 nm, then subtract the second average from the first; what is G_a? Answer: 0.3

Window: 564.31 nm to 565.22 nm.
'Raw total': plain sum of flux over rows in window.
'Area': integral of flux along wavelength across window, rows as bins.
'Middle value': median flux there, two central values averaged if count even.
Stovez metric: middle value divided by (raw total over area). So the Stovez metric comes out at 0.91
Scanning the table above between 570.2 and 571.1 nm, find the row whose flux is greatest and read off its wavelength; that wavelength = 570.253 nm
